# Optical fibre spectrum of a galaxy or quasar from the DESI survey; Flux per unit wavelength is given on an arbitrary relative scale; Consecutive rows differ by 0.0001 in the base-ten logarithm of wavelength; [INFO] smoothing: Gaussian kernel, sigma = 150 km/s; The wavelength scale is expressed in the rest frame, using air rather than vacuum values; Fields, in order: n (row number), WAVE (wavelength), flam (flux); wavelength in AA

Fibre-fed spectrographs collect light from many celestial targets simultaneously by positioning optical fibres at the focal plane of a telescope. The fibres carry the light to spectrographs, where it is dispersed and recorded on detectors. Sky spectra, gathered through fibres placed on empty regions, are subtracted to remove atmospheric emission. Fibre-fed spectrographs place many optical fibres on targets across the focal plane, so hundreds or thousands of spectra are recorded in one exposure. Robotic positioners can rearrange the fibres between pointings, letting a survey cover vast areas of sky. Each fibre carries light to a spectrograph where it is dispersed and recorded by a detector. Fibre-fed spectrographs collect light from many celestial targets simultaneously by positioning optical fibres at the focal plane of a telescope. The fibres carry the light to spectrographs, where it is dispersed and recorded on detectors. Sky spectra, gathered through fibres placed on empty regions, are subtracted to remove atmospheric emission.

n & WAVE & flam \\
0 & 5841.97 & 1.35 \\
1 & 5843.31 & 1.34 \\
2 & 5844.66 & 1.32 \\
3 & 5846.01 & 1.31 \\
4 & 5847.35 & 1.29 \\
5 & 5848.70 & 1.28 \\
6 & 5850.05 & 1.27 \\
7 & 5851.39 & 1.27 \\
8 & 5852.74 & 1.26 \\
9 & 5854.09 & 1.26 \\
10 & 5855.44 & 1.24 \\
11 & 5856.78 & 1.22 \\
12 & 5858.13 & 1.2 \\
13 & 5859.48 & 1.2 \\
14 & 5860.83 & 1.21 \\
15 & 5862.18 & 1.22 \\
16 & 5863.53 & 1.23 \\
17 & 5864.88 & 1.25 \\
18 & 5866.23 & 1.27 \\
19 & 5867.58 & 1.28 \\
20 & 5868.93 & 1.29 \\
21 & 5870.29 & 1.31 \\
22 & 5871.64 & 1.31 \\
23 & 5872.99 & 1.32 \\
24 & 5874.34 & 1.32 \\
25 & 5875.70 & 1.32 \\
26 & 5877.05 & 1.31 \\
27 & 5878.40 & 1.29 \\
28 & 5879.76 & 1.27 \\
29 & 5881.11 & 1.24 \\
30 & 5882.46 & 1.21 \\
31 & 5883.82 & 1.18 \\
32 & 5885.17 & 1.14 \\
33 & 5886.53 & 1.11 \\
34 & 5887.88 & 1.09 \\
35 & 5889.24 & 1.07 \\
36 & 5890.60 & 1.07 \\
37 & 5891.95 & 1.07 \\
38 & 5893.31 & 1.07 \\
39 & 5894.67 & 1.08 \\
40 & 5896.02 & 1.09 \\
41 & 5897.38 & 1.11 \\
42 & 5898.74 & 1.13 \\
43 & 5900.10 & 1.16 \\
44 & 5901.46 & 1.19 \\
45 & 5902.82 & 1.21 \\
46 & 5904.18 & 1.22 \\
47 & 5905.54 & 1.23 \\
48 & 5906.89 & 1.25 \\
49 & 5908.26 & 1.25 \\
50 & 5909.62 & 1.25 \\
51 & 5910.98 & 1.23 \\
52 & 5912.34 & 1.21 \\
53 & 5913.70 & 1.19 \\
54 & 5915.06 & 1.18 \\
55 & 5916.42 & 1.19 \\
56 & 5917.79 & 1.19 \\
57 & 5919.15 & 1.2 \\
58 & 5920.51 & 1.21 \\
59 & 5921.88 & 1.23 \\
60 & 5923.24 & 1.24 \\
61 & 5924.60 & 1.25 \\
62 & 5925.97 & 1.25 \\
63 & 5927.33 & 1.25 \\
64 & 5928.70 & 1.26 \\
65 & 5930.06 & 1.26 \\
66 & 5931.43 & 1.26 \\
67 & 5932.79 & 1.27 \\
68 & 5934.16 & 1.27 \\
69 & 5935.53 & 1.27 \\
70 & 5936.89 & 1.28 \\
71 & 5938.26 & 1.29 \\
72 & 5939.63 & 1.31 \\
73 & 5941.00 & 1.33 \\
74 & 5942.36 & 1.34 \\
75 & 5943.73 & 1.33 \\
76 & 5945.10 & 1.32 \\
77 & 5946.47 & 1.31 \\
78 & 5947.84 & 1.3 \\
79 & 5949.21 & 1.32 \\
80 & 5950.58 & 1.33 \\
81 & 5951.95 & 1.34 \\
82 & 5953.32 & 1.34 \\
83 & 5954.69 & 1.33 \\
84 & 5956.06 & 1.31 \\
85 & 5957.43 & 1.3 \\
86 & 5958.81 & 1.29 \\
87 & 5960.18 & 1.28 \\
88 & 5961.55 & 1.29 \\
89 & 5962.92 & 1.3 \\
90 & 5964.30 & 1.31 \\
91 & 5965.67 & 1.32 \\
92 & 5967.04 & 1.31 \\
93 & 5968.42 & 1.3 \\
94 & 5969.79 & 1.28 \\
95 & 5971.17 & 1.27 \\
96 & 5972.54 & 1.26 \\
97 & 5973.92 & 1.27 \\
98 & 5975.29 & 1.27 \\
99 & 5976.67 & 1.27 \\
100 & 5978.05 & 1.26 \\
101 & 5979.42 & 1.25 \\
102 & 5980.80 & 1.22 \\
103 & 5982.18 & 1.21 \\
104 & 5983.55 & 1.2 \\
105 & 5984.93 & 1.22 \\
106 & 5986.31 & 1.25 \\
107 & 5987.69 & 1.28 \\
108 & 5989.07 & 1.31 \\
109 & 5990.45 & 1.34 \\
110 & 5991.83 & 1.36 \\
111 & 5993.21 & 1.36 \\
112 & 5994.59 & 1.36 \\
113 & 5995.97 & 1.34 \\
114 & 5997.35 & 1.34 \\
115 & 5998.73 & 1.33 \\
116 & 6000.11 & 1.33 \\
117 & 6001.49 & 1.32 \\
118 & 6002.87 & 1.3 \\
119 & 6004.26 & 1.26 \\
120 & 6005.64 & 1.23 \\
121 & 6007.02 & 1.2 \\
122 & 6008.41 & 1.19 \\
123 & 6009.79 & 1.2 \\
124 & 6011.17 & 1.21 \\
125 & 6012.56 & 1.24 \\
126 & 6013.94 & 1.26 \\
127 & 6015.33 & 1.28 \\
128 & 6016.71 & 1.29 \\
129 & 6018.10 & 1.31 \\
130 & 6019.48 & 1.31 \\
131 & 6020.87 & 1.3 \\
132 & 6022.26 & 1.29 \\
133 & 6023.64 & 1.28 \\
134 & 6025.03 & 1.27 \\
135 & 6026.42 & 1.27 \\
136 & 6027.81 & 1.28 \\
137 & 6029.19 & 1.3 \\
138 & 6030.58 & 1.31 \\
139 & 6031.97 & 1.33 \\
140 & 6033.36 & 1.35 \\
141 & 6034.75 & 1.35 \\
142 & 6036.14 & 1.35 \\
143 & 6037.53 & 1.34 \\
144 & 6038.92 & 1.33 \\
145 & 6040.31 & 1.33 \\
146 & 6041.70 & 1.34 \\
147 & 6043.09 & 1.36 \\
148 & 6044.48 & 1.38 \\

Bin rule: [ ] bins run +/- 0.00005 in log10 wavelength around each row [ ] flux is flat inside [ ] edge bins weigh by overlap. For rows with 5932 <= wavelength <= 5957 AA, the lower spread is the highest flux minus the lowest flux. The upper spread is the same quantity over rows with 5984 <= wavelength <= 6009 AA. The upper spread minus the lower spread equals 0.10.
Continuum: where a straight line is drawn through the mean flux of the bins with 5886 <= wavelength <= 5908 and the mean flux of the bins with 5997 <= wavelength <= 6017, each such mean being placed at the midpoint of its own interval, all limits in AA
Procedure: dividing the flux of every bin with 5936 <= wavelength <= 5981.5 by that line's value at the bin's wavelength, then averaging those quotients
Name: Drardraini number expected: 1.07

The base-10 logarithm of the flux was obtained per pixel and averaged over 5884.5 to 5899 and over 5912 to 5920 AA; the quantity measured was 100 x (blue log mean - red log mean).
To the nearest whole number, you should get -4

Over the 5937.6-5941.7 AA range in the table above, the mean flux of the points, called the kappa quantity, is 1.31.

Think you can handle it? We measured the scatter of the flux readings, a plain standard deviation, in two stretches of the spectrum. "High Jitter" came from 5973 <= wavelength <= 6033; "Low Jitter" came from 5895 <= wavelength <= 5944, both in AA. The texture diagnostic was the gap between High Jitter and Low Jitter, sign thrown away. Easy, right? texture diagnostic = 0.009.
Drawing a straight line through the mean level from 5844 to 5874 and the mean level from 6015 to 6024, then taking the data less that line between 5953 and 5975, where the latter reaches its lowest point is 5972.54 AA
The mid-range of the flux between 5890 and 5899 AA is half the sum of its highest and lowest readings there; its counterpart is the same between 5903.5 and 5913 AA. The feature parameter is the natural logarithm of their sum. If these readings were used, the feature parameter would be 0.846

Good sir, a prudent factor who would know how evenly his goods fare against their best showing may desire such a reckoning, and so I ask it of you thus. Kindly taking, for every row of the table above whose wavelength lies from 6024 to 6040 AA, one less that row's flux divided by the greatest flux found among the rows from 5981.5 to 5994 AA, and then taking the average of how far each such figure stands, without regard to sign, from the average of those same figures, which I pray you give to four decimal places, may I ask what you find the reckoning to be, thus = 0.0203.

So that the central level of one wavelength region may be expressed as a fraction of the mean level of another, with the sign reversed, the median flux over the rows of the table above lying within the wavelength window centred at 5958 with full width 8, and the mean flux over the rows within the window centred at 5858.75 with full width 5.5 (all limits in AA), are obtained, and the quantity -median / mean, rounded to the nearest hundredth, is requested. -1.07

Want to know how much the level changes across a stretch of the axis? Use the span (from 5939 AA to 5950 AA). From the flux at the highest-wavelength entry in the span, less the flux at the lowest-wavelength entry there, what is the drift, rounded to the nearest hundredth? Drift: 0.01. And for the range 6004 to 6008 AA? -0.06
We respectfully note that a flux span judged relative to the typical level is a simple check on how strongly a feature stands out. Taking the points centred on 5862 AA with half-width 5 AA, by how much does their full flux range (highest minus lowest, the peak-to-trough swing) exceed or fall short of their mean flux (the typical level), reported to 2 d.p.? -1.16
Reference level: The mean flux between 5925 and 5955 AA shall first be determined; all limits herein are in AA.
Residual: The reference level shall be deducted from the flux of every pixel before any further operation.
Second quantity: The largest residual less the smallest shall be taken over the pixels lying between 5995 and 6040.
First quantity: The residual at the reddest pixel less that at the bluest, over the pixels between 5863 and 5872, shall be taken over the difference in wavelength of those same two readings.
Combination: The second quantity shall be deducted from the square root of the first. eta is -0.061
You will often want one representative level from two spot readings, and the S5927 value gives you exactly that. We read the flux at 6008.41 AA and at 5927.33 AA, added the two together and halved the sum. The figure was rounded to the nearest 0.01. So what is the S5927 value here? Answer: 1.22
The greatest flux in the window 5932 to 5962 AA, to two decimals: 1.34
